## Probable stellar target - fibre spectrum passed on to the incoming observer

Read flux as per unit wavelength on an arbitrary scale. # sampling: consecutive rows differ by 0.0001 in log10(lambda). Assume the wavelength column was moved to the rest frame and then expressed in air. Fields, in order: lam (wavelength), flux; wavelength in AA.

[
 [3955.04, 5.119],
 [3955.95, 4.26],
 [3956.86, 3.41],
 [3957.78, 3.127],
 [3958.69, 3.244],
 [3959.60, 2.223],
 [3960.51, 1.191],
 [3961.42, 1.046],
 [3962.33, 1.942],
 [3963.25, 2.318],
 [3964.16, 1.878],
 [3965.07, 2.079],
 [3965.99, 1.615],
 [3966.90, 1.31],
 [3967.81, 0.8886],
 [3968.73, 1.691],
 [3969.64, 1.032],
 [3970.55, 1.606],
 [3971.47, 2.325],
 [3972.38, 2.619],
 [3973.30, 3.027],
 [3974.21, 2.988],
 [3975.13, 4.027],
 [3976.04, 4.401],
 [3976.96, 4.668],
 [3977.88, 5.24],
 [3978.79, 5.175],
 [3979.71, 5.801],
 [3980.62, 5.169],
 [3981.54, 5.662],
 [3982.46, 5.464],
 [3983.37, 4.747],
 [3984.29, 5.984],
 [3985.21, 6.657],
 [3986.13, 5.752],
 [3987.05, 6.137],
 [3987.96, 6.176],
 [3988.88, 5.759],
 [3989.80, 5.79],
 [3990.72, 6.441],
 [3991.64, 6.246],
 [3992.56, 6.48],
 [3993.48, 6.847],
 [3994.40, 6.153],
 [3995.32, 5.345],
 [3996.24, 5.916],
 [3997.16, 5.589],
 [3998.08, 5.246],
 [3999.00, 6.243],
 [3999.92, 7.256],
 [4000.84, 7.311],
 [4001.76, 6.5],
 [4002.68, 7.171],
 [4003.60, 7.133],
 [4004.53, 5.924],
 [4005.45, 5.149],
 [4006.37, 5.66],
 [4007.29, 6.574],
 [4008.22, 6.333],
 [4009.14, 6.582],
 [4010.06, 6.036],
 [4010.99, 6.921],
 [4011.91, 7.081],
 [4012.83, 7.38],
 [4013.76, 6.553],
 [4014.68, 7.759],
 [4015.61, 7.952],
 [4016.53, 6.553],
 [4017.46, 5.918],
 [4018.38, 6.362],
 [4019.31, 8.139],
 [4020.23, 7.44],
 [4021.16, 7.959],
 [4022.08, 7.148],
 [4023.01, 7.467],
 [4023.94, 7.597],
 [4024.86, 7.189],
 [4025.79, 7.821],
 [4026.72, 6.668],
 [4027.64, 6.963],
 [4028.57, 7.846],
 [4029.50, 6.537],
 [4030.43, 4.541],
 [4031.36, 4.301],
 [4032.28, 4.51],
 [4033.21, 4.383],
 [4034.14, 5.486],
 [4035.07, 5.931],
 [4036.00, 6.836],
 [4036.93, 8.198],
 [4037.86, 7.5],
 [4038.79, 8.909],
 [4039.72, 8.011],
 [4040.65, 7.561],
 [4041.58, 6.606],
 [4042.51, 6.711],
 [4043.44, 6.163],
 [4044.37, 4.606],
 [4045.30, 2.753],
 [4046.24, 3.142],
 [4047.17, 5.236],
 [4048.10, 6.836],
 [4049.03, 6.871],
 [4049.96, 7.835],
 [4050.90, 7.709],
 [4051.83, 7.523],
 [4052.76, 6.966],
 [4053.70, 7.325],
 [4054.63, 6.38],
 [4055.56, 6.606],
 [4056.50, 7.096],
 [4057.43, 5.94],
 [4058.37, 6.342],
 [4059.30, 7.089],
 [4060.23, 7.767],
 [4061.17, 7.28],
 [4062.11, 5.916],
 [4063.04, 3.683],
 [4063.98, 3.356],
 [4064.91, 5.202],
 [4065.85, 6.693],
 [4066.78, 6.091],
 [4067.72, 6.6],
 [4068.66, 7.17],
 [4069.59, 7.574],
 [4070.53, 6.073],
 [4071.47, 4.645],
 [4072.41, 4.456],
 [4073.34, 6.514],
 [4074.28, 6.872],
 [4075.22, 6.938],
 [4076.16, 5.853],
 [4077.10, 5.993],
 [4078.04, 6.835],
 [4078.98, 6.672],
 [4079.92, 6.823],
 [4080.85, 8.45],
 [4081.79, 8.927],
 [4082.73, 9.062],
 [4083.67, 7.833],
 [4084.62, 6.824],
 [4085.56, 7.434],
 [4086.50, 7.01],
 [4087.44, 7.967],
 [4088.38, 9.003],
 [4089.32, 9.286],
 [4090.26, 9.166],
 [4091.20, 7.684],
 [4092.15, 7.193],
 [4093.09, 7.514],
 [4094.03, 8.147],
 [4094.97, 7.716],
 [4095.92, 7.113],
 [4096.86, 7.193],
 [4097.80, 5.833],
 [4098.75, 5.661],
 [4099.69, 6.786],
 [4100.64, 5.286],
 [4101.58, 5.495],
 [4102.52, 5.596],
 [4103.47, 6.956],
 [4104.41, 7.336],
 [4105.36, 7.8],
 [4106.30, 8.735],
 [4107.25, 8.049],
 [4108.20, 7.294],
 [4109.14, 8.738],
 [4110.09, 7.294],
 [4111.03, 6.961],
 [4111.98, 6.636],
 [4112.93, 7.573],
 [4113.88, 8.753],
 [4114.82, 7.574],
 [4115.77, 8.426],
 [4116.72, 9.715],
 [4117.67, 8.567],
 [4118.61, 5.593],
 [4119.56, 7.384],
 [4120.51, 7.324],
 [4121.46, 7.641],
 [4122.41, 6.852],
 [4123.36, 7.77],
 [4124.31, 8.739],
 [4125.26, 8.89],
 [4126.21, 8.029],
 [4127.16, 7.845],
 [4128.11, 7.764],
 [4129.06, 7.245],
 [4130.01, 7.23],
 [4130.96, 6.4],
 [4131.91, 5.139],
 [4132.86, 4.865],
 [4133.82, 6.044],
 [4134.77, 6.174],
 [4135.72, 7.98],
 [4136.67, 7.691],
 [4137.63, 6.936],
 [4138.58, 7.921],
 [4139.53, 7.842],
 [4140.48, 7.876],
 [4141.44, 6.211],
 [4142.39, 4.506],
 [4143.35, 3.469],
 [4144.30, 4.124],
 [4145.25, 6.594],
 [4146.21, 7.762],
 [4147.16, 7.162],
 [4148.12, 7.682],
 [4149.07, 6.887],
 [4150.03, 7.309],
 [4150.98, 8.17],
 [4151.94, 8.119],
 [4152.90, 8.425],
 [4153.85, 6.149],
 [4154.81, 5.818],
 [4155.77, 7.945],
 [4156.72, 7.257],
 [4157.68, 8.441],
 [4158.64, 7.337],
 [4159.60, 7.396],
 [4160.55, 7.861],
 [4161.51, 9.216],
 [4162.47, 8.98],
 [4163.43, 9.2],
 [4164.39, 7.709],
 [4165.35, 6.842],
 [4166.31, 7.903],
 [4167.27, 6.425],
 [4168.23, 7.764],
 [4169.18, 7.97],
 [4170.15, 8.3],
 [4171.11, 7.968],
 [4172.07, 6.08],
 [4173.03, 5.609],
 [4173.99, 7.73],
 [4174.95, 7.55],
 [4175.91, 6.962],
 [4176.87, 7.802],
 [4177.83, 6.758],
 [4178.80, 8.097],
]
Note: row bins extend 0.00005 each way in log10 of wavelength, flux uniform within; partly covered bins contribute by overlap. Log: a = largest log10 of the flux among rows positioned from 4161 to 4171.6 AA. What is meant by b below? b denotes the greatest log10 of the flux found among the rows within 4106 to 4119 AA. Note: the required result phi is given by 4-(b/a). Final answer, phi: 2.98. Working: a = 0.96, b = 0.987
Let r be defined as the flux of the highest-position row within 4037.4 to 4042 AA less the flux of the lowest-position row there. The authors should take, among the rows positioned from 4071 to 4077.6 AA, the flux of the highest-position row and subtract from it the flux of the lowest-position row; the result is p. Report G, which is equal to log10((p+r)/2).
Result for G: -0.64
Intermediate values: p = 1.3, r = -0.9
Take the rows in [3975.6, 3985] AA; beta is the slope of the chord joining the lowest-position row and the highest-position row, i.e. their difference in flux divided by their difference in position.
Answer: 0.19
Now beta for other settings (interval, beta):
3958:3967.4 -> -0.24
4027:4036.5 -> -0.02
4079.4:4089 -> 0.26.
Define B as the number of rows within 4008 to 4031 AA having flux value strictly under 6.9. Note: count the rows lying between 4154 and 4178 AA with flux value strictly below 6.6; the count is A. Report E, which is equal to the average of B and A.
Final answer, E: 7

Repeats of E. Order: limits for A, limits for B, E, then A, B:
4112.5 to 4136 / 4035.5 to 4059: 10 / 6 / 14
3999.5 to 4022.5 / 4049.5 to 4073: 13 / 12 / 14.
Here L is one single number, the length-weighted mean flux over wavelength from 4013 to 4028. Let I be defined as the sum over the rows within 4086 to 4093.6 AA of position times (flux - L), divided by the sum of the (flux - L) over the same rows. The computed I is 4089.5 AA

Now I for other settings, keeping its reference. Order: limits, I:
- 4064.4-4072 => 4068.3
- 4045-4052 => 4045.5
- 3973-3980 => 3975.8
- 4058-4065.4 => 4063.3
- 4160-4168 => 4162.1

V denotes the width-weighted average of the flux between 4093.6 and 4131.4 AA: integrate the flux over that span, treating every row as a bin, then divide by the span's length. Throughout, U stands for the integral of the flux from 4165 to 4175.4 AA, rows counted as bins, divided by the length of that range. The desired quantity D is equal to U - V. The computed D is -0.1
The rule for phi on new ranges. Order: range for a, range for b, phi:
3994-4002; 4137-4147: 2.96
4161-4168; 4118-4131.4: 3.02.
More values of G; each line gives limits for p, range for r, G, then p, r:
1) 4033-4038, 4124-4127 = 0.08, 3.1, -0.7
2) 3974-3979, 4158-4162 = 0.31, 2.2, 1.9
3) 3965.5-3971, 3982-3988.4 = -0.45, 0.0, 0.7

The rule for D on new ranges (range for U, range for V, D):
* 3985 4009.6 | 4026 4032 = 0.1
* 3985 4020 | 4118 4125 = -1.0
